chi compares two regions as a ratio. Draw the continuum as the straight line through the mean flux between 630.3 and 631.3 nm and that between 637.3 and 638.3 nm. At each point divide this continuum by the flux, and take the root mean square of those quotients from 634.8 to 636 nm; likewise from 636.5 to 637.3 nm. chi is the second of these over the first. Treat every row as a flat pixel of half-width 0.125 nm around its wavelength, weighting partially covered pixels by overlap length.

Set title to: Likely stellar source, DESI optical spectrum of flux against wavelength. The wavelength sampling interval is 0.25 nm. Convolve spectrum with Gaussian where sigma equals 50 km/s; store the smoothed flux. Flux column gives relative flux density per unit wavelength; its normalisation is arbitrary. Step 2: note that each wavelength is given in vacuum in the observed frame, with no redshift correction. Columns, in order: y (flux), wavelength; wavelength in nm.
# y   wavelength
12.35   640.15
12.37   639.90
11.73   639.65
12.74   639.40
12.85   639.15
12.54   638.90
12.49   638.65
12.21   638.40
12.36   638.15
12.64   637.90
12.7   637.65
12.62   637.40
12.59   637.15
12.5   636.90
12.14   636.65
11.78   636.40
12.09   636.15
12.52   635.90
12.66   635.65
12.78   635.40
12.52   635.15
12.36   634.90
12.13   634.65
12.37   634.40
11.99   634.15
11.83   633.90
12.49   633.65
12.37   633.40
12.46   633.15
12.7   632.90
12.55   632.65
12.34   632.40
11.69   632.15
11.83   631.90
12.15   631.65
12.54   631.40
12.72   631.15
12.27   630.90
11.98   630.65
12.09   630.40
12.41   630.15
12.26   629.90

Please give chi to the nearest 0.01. 1.02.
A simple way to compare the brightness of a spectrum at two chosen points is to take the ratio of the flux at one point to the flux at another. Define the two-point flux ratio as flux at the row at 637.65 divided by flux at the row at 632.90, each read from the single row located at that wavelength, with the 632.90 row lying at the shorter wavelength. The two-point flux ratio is 1.00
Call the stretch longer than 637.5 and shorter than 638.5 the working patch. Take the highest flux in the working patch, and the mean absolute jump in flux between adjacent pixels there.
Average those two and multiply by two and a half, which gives 16.08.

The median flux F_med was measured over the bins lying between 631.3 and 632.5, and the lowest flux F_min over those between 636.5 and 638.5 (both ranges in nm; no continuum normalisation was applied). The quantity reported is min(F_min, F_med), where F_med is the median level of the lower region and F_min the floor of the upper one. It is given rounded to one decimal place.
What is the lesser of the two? 12.1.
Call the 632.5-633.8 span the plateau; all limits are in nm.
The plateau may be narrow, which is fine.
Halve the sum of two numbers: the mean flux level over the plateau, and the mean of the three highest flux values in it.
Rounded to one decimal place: 12.5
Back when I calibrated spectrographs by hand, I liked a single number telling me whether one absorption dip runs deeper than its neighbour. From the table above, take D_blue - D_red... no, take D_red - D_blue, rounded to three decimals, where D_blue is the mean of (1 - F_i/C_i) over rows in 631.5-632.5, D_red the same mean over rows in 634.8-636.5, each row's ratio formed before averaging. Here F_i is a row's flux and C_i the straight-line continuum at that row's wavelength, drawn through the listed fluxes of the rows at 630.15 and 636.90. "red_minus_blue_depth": -0.027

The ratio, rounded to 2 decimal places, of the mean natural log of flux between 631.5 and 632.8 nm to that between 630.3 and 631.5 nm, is 0.99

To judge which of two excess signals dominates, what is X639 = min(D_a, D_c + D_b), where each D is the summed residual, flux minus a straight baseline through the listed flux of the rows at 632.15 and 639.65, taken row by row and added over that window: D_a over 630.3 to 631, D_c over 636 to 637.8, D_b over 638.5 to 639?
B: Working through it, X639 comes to 1.3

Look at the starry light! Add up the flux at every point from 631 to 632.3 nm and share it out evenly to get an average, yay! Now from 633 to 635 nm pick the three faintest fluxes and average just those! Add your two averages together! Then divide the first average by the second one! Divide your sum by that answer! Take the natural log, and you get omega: 3.17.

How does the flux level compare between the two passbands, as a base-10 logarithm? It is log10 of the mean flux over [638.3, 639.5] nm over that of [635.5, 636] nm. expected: -0.001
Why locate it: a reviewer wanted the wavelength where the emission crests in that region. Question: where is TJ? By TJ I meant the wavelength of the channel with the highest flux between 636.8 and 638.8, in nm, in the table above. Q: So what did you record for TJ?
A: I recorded 637.65 nm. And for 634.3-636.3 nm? 635.40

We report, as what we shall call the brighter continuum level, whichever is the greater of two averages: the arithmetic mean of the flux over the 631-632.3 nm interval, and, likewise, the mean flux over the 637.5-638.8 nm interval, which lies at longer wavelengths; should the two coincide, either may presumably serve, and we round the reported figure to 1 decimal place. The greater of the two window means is 12.5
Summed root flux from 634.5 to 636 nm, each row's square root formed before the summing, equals 21.2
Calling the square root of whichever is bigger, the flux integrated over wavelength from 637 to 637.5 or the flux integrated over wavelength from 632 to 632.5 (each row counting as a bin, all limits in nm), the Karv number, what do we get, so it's 2.510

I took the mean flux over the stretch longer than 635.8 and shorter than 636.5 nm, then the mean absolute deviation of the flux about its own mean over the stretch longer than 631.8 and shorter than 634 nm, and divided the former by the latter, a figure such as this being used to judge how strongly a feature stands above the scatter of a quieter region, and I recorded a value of 39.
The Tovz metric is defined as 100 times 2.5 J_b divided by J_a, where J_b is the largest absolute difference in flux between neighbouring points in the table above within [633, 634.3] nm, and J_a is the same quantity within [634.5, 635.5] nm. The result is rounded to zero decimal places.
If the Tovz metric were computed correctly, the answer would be 635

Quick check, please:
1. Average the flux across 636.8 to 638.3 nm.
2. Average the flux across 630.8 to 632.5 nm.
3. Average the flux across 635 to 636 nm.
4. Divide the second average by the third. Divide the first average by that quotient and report 13.0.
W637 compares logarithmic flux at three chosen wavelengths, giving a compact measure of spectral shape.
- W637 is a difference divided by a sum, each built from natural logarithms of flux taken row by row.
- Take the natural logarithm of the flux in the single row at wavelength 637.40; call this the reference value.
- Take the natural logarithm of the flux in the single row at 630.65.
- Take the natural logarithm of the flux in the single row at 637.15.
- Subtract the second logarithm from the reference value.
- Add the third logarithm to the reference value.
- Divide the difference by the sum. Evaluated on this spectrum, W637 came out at 0.010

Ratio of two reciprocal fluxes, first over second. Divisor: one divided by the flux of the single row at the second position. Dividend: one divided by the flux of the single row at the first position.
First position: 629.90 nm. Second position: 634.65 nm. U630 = 0.99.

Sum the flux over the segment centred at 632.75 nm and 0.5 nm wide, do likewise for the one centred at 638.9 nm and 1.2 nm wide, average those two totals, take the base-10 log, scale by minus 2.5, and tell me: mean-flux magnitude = -4.1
